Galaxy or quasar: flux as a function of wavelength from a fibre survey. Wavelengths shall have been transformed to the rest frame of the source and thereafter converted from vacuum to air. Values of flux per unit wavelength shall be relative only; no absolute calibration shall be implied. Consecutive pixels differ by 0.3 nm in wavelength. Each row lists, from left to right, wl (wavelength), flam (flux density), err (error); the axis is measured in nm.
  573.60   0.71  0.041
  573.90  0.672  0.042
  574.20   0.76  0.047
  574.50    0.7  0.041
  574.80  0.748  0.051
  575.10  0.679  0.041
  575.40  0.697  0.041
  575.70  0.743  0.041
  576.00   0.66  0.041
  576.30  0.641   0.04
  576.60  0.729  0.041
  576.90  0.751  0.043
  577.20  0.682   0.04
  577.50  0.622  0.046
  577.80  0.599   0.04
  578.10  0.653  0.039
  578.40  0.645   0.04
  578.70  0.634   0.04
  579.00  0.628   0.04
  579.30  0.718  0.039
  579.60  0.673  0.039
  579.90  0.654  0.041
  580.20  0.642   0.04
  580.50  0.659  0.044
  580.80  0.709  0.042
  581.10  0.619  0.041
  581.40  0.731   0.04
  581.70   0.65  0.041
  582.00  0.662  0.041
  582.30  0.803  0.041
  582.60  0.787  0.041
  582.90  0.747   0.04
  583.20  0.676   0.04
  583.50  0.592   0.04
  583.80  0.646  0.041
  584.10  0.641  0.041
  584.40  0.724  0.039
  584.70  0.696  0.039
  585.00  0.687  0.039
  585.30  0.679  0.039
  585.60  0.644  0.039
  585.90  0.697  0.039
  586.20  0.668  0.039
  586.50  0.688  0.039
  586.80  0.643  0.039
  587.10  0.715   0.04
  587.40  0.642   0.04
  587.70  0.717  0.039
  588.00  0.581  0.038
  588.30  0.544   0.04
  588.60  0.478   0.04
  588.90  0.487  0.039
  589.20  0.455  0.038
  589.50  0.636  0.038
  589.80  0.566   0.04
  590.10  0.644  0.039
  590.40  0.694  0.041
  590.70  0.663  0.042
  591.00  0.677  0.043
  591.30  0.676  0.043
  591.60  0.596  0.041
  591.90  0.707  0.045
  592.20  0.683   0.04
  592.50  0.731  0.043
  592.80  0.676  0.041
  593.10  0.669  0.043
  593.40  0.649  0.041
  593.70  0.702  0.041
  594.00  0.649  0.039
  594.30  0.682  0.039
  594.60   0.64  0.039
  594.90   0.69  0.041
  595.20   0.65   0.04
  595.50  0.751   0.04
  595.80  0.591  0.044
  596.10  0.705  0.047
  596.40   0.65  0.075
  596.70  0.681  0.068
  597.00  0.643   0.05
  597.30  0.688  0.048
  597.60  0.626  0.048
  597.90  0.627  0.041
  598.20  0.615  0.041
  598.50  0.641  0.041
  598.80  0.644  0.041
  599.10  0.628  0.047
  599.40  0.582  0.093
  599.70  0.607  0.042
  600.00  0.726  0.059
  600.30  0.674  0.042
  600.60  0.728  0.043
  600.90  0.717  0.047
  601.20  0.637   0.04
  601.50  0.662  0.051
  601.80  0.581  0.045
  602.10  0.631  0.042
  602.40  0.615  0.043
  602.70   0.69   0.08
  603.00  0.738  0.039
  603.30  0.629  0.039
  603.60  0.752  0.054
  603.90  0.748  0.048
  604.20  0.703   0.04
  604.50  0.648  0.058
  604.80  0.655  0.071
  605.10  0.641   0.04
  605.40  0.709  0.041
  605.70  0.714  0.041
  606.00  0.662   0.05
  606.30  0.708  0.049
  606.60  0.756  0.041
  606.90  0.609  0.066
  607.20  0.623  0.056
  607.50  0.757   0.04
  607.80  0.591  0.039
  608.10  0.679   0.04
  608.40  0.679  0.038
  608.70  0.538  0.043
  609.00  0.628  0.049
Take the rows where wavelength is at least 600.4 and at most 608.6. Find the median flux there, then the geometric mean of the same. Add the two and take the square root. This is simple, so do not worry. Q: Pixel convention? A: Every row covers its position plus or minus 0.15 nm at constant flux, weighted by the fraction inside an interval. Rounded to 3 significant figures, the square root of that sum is 1.16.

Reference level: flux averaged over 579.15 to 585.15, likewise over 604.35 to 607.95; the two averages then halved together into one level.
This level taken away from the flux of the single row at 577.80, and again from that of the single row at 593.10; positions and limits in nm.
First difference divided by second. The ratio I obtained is 7.8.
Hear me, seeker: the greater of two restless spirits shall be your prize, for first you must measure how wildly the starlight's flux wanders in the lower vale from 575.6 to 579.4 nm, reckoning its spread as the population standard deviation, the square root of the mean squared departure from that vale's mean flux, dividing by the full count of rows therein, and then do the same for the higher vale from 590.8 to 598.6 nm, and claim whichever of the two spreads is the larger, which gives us 0.048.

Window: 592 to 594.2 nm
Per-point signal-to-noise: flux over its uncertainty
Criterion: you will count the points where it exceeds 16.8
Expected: 3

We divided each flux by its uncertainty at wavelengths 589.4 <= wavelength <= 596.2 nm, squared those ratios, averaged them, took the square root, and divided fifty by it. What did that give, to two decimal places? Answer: 3.09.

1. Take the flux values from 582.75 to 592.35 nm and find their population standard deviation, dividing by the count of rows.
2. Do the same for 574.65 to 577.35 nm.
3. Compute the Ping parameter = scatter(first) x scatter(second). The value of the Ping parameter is 0.0027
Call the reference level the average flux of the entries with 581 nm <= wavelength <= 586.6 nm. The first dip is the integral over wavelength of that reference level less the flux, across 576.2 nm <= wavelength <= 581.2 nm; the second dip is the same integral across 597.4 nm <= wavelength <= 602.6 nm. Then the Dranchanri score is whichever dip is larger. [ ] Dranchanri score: 0.22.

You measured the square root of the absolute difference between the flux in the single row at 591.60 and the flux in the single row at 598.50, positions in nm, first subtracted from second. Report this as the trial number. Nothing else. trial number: 0.21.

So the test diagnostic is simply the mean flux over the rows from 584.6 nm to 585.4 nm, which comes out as 0.687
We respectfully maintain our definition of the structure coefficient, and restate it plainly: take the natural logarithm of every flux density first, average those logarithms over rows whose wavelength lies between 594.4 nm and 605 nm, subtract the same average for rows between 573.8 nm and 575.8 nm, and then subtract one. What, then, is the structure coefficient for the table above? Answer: -1.08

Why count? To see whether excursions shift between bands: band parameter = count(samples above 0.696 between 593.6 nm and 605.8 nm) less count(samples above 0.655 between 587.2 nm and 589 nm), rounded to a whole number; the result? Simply 11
